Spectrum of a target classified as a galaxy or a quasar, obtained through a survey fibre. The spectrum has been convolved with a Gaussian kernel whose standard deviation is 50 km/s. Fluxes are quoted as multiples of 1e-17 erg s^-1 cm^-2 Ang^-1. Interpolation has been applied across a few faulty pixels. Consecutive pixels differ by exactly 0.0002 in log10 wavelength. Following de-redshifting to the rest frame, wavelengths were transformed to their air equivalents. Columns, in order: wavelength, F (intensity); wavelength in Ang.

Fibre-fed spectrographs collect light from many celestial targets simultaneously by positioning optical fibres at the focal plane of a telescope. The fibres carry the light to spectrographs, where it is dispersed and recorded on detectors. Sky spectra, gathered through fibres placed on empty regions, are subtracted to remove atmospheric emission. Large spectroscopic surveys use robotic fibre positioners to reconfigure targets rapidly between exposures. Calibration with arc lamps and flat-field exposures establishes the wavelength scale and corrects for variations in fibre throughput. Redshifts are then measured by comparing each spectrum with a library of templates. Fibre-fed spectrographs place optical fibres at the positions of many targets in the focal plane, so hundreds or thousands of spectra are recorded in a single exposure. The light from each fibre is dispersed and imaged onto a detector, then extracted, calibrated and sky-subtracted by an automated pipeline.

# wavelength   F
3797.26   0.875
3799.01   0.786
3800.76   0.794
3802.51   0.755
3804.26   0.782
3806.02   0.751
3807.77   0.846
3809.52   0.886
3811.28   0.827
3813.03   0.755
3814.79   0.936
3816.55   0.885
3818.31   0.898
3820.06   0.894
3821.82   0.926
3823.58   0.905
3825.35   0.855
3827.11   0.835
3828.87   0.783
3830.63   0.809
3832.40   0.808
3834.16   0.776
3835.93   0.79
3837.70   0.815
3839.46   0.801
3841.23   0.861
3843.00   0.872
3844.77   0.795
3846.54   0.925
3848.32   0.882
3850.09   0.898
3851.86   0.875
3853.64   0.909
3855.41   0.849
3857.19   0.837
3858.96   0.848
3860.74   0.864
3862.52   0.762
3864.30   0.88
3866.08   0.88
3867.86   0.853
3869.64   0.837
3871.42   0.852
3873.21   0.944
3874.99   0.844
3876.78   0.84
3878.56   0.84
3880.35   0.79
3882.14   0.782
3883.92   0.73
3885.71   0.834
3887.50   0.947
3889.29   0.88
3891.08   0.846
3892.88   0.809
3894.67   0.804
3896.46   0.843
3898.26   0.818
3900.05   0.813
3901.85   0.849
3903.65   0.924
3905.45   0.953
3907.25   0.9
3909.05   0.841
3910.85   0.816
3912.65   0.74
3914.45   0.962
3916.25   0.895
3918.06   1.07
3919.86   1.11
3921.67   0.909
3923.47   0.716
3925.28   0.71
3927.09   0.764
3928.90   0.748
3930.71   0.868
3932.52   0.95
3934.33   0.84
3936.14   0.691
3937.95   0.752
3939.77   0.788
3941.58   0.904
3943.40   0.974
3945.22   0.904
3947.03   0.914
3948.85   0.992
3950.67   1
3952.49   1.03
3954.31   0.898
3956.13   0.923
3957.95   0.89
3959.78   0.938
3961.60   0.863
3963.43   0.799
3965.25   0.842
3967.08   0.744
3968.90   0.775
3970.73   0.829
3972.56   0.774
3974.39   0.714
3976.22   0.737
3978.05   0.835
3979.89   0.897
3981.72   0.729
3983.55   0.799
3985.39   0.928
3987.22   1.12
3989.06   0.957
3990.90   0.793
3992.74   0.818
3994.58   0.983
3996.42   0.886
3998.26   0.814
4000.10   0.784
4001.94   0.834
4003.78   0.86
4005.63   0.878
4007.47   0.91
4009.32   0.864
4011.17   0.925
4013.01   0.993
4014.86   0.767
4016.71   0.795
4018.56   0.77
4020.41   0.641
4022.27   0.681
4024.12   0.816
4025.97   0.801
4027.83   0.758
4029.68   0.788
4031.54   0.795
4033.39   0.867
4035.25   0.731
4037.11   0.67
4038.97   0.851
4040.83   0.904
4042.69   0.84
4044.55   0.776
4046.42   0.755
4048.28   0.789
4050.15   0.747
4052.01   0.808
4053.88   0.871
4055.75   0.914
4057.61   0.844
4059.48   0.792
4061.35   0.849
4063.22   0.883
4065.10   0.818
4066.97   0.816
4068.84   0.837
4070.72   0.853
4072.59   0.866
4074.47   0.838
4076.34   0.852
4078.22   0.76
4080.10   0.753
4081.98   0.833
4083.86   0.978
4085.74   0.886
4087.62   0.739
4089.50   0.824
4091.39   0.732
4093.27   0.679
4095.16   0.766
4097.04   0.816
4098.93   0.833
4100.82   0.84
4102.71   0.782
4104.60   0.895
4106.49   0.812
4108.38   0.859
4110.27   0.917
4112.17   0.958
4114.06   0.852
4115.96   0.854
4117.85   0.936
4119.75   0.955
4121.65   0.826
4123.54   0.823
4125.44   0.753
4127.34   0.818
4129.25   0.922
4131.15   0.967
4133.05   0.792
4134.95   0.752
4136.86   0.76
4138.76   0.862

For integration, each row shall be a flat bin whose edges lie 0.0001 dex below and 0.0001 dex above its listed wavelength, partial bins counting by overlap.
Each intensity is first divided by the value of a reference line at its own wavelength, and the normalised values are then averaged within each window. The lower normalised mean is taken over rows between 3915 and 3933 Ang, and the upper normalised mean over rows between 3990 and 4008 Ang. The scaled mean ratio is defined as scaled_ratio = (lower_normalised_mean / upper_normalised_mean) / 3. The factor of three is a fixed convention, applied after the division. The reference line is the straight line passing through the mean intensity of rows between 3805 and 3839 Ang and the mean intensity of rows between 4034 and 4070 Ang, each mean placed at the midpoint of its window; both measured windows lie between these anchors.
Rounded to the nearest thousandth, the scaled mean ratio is 0.337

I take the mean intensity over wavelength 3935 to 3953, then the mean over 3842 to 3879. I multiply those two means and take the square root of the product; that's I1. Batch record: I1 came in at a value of 0.88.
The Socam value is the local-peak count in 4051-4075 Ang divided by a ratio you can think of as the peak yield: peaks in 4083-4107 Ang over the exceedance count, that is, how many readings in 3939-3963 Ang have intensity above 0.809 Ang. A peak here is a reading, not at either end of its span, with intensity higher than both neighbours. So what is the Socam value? 12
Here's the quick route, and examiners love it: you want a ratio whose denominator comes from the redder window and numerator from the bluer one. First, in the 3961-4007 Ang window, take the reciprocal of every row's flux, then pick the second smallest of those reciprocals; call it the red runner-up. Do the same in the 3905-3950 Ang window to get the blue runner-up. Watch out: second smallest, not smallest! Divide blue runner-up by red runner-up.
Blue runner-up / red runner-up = 0.92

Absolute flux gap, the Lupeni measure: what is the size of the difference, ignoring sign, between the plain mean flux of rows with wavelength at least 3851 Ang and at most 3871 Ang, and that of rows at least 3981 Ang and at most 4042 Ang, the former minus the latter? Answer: 0.020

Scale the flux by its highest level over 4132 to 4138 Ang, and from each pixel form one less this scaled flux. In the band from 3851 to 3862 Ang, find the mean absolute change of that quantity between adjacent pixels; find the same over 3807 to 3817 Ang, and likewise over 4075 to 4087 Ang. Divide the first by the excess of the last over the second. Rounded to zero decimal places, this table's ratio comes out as 10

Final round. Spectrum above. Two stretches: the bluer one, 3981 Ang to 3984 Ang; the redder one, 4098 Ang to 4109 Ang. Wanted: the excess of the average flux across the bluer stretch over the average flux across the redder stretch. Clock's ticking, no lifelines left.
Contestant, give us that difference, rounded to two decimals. -0.07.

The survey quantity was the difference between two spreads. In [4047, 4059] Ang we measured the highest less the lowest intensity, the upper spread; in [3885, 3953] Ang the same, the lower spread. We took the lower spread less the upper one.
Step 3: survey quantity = 0.25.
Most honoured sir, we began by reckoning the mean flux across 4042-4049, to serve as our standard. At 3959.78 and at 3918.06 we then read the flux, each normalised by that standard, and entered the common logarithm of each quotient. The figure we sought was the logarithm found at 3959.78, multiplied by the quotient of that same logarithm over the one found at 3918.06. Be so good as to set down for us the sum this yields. 0.04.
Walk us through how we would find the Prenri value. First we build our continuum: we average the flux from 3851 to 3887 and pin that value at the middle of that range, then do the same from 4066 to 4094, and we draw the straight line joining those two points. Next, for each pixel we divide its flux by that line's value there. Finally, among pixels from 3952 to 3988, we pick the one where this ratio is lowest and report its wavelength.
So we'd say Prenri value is 3974.39 Ang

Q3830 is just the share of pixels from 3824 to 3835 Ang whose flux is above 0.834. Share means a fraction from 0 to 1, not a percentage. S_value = 0.33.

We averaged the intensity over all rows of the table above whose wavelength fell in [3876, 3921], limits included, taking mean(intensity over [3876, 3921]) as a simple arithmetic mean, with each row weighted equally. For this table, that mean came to 0.87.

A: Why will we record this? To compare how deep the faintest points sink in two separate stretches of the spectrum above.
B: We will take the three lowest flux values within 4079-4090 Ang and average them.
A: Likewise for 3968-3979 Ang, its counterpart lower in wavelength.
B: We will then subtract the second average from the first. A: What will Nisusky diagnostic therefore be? 0.03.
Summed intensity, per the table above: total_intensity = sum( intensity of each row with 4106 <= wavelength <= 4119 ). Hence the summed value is 6.19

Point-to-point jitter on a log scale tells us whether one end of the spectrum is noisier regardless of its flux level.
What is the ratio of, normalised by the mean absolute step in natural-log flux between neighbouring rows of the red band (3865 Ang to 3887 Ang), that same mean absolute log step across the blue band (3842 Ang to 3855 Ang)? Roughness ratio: 1.22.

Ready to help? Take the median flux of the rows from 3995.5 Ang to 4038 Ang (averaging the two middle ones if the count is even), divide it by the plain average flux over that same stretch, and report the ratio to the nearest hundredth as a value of 0.99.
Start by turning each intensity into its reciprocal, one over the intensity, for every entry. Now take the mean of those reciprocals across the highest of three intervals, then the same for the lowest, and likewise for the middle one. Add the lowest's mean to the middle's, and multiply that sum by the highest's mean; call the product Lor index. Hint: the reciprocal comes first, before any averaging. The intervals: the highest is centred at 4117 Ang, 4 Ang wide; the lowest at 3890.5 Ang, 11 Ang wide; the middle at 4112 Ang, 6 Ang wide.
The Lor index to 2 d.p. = 2.55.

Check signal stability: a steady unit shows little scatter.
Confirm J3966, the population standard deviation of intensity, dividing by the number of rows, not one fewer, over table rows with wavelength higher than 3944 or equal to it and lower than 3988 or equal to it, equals 0.10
